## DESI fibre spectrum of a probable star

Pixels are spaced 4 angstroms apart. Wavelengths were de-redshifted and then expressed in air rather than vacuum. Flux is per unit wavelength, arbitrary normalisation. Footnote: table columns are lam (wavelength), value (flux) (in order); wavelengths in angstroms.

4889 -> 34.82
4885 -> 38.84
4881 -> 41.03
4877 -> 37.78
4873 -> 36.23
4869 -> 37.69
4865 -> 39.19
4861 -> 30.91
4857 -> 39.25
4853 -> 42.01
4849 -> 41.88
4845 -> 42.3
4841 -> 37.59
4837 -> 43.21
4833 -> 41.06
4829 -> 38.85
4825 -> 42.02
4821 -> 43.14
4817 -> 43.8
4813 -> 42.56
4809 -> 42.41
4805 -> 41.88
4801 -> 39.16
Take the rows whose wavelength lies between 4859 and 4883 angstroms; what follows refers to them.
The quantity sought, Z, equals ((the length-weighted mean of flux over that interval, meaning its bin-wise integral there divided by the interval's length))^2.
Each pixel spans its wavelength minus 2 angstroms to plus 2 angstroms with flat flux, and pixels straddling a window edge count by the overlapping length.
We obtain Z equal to 1379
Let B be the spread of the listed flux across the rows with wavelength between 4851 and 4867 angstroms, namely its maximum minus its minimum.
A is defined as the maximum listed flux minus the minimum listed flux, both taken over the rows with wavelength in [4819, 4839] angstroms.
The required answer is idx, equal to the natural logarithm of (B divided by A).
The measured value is 0.9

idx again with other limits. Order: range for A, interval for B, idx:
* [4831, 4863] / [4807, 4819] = -2.2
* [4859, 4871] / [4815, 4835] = -0.5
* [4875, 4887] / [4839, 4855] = 0.4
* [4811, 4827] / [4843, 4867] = 1.9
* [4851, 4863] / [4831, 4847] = -0.7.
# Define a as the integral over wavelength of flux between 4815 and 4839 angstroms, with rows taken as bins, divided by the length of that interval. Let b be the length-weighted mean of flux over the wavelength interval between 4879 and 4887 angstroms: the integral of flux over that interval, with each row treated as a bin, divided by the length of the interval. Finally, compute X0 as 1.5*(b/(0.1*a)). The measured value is 14.3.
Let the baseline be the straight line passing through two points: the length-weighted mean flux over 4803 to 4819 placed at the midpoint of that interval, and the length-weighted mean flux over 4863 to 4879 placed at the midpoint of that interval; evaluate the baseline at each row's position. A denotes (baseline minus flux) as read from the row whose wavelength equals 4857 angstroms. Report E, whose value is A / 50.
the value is -0.007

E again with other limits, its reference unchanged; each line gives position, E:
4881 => -0.083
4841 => 0.052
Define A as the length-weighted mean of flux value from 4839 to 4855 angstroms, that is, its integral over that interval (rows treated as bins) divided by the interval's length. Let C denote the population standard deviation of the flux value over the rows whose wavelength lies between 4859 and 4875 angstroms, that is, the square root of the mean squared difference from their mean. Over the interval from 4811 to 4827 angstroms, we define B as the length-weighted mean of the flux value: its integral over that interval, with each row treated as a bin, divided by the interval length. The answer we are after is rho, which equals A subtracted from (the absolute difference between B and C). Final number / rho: -1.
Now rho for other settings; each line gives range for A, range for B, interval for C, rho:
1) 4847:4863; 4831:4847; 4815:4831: 1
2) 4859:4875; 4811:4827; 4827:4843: 5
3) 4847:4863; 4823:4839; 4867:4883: 1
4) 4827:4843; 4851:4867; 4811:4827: -3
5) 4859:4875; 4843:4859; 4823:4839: 4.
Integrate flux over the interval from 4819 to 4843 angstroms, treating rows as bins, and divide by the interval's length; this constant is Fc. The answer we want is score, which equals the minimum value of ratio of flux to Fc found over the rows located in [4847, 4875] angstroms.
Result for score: 0.75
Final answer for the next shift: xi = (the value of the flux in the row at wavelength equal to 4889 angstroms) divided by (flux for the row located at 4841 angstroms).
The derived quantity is 0.93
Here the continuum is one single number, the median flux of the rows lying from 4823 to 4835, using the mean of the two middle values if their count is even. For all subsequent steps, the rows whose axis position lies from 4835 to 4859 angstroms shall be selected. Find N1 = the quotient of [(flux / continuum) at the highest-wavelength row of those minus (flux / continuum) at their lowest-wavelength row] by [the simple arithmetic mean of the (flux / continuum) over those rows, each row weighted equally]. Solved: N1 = -0.096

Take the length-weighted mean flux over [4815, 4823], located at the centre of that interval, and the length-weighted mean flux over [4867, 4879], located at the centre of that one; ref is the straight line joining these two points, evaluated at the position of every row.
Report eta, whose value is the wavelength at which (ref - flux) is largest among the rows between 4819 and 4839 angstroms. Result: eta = 4829 angstroms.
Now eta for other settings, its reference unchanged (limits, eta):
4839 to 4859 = 4841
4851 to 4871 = 4861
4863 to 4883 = 4873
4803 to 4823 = 4805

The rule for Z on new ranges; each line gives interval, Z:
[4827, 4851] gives 1666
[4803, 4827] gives 1818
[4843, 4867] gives 1541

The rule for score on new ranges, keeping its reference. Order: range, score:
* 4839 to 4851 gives 0.92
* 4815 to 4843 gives 0.92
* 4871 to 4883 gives 0.88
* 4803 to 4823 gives 1.02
